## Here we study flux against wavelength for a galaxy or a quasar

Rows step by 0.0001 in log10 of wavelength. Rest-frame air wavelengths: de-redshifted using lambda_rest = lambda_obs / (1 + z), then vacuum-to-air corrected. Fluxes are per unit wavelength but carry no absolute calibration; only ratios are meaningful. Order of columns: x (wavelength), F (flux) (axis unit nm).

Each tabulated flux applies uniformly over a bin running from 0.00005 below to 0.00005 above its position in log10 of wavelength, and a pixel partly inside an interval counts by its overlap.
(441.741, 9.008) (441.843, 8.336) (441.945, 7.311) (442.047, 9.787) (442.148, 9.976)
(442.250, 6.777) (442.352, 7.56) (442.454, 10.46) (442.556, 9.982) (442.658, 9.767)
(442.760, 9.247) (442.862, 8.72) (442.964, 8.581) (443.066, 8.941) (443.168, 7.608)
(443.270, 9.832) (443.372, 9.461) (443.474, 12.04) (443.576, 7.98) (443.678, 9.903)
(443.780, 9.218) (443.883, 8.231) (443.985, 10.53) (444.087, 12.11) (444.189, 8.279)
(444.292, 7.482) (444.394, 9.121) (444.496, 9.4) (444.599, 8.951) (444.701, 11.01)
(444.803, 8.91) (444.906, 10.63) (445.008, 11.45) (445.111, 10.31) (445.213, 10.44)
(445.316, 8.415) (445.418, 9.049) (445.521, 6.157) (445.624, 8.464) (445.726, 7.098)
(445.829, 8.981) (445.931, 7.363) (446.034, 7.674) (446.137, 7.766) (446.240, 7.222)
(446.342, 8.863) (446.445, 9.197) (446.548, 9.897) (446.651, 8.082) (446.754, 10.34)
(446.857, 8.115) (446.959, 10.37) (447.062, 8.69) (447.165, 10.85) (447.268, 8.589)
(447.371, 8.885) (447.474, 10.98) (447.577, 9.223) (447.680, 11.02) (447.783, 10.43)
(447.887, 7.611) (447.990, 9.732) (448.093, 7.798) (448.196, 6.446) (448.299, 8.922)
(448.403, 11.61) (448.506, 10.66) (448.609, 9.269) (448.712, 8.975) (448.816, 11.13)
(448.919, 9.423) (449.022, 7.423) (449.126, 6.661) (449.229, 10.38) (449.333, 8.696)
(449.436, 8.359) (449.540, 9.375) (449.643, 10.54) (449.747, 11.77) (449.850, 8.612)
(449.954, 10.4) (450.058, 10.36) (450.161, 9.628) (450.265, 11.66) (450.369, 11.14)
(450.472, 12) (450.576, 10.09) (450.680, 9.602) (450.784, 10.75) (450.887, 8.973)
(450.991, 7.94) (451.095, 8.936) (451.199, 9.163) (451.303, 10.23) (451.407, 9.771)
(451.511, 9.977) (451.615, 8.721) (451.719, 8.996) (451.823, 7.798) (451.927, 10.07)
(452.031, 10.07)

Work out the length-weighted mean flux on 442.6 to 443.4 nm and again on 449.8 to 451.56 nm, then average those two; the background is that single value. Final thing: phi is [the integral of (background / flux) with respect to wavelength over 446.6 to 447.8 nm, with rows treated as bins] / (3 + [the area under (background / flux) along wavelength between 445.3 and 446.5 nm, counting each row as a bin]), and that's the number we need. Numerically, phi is 0.270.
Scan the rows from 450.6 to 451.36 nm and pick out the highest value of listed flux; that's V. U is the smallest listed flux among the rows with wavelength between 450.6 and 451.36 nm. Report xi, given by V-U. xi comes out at 2.8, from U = 7.94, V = 10.75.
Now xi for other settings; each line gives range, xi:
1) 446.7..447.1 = 2.3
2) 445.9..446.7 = 2.7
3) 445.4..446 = 2.9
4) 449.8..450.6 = 3.4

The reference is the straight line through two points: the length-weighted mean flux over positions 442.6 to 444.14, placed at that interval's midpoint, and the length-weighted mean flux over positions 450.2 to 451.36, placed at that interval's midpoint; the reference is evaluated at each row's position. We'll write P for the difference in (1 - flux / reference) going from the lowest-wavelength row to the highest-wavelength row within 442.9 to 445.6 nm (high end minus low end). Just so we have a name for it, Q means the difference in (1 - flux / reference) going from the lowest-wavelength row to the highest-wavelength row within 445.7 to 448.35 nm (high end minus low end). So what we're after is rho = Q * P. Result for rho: -0.046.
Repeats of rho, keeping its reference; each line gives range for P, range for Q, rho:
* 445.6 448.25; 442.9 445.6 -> 0.060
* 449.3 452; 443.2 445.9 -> -0.013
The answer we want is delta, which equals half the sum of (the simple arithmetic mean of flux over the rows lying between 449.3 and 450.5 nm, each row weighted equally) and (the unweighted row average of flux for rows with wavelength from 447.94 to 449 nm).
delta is 9.8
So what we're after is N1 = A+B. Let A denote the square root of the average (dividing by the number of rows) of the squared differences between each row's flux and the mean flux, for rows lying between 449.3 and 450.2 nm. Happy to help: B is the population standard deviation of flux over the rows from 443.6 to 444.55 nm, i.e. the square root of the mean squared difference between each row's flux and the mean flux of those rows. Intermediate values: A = 1.05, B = 1.30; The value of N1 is 2.4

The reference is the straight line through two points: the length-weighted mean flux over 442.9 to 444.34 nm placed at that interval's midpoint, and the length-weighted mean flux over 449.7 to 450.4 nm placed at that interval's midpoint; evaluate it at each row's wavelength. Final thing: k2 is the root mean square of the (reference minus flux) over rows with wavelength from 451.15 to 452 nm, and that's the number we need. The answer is 1.62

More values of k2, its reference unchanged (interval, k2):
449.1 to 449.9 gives 1.81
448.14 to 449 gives 1.64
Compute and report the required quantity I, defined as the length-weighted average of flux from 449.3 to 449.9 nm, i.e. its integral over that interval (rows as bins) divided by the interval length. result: 9.6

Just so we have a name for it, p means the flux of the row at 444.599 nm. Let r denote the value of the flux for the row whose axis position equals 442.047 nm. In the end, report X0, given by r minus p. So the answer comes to 0.84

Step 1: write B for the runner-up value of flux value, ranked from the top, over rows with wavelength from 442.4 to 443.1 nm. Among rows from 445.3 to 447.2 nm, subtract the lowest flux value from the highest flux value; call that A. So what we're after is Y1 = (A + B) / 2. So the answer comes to 7.34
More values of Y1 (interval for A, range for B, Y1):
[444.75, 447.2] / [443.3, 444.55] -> 8.67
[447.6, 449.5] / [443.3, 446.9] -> 8.60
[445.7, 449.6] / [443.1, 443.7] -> 7.53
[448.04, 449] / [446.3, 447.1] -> 7.75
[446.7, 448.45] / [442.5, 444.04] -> 7.85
